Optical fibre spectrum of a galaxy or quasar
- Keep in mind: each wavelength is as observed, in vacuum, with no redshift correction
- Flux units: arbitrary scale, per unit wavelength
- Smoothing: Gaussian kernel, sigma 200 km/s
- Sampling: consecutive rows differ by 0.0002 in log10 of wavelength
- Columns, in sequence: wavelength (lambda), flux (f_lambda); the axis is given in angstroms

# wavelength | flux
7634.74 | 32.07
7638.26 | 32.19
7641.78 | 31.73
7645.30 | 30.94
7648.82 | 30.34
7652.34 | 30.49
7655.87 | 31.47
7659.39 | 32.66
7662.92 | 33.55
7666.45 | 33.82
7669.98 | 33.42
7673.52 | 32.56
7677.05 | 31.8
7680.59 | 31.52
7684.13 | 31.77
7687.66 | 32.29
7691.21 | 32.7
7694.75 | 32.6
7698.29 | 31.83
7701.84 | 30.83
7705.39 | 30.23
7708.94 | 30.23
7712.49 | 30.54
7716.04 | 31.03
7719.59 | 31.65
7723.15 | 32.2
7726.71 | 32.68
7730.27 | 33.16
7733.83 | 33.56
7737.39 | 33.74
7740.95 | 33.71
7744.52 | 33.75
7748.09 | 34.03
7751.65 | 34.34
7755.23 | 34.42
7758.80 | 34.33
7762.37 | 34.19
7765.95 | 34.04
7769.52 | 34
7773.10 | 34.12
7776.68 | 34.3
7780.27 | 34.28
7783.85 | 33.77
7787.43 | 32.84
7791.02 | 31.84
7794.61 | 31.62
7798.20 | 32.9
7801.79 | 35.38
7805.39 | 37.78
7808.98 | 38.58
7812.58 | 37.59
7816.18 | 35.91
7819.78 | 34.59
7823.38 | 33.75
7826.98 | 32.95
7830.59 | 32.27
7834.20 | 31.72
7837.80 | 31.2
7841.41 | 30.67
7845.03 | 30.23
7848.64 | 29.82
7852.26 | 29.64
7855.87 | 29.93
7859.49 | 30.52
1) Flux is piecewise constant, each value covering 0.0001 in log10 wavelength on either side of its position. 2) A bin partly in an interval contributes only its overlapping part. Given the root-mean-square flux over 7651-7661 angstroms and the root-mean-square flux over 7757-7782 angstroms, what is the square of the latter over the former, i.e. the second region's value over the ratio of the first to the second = 37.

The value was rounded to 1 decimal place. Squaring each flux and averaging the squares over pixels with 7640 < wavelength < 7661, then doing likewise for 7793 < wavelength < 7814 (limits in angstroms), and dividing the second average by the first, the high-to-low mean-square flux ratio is 1.3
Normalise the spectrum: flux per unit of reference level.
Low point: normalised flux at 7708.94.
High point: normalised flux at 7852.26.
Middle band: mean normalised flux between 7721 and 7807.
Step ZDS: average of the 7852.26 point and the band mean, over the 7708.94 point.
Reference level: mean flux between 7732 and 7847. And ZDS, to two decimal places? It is 1.05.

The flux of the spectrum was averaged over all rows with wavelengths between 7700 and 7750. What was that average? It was 32.2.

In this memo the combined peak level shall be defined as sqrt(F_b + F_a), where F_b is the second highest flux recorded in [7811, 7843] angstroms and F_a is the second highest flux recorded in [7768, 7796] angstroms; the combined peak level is 8.38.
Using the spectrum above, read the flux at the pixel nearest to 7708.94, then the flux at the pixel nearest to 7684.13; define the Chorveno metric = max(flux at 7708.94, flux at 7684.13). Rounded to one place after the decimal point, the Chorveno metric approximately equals 31.8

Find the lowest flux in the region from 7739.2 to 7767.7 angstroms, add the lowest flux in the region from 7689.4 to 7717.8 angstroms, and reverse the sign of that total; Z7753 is -63.94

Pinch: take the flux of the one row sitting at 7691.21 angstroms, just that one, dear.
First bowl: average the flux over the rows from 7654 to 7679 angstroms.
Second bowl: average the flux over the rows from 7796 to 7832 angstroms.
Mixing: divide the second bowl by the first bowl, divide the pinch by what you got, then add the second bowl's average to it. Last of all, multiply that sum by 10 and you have 656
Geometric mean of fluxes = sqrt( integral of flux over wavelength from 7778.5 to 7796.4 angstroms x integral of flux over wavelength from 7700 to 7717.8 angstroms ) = 566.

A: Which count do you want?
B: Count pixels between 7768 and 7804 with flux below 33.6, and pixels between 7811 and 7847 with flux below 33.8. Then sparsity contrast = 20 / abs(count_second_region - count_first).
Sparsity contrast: 6.7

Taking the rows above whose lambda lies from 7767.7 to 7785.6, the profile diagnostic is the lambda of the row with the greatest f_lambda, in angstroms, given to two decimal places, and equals 7776.68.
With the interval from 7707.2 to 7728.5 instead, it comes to 7726.71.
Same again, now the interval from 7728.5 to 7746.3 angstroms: 7744.52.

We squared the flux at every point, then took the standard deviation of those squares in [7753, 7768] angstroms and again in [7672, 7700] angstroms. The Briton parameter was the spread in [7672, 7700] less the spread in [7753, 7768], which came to 18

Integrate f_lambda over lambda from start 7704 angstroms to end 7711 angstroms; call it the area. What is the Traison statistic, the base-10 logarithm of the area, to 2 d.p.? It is 2.33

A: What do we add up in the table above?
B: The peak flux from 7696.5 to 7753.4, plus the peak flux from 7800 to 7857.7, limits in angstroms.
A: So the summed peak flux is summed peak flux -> 72.9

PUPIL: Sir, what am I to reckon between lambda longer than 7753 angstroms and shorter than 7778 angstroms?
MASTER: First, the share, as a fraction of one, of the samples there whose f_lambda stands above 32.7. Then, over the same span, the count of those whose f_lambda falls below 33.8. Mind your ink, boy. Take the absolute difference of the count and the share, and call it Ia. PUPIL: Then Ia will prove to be 1.0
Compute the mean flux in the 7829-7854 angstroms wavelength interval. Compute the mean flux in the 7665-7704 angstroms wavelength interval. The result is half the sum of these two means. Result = 31.5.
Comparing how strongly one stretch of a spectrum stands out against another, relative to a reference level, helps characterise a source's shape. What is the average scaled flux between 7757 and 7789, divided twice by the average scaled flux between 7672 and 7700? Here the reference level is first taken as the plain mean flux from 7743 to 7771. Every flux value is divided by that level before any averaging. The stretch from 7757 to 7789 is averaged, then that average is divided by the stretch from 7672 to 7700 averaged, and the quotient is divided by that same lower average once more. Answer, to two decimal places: 1.12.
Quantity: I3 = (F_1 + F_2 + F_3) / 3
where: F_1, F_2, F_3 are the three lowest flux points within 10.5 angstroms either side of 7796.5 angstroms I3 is 32.1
